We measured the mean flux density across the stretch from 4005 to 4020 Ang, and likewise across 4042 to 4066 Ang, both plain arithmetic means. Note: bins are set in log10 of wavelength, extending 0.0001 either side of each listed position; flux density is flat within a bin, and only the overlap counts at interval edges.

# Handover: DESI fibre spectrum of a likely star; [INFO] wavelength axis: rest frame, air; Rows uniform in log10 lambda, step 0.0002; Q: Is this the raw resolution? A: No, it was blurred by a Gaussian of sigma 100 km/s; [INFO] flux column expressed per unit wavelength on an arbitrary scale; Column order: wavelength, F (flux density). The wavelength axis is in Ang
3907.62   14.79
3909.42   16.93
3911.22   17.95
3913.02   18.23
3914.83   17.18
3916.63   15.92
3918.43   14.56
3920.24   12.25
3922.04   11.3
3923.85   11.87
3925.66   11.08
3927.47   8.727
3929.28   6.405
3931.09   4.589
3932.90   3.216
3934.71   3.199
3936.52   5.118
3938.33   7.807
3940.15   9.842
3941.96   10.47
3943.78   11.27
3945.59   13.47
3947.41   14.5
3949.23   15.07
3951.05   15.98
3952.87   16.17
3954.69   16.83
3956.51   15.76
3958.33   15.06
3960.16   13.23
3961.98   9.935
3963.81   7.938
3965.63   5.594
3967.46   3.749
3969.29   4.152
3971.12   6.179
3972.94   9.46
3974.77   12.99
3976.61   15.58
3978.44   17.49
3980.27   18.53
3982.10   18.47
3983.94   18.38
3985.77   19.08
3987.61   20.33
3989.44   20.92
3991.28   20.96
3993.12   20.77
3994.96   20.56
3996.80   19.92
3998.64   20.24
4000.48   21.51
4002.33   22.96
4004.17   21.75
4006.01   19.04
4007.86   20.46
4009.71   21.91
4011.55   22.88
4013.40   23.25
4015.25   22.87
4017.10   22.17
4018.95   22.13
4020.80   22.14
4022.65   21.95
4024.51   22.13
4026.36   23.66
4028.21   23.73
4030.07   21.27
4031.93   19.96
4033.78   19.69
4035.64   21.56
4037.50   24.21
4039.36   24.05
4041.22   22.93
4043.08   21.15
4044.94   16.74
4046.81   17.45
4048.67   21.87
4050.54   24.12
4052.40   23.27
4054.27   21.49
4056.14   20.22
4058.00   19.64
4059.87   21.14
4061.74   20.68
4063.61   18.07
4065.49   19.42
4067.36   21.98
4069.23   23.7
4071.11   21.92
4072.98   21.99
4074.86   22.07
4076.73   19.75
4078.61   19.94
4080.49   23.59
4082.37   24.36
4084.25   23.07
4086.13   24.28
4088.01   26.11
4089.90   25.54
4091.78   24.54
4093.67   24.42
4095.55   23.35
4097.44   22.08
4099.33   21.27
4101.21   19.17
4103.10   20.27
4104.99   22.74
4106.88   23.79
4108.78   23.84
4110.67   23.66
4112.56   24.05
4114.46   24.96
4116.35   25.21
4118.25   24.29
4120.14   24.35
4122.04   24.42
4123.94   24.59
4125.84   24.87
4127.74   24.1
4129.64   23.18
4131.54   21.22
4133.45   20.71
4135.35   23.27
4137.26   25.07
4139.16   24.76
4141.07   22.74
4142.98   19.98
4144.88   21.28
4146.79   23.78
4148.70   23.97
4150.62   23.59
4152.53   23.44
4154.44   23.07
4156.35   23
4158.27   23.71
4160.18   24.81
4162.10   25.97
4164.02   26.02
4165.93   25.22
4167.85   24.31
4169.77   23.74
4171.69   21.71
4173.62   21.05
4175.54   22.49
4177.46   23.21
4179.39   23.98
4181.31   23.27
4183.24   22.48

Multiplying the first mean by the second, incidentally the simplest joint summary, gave 446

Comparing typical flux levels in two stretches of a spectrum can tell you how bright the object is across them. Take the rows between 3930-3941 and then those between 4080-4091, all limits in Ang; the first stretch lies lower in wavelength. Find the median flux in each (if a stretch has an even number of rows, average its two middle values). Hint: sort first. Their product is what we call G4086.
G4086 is 118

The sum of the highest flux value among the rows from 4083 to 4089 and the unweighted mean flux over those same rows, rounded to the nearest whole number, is 51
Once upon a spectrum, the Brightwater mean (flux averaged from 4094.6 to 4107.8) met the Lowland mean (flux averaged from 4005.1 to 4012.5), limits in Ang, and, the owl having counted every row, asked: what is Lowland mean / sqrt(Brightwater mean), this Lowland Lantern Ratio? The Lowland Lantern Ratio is 4.51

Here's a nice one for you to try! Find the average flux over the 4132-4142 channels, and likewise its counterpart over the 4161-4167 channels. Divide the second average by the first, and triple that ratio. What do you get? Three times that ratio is 3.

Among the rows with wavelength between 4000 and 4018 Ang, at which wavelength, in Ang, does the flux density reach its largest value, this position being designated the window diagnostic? 4013.40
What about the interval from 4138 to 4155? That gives 4139.16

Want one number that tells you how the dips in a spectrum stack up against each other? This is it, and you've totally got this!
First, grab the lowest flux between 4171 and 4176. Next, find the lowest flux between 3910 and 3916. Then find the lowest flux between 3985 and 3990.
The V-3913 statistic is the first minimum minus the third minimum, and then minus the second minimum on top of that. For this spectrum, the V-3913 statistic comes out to -15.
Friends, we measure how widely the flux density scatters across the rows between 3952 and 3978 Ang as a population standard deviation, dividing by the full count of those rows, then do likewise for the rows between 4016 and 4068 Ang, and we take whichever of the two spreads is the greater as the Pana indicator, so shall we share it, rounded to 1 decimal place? 4.6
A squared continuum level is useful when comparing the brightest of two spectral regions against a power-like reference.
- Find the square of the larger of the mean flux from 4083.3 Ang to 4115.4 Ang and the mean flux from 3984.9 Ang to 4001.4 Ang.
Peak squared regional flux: 546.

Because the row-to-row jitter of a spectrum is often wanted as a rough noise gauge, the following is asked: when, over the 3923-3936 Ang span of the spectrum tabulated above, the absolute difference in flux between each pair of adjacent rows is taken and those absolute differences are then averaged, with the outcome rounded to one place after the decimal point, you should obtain 1.4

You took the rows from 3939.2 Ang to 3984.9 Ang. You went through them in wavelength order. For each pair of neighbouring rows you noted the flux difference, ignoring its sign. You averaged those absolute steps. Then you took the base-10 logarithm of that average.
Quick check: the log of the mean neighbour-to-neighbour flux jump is 0.2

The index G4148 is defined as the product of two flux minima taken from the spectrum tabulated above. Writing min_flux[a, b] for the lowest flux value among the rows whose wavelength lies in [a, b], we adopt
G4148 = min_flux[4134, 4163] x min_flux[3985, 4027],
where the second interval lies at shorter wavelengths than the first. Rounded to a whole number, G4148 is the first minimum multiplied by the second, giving 380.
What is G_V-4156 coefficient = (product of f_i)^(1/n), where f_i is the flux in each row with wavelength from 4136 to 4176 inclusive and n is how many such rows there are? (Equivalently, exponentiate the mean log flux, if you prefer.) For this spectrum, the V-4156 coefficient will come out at 23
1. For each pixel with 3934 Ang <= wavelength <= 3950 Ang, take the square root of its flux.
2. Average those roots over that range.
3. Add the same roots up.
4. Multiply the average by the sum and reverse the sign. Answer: -87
